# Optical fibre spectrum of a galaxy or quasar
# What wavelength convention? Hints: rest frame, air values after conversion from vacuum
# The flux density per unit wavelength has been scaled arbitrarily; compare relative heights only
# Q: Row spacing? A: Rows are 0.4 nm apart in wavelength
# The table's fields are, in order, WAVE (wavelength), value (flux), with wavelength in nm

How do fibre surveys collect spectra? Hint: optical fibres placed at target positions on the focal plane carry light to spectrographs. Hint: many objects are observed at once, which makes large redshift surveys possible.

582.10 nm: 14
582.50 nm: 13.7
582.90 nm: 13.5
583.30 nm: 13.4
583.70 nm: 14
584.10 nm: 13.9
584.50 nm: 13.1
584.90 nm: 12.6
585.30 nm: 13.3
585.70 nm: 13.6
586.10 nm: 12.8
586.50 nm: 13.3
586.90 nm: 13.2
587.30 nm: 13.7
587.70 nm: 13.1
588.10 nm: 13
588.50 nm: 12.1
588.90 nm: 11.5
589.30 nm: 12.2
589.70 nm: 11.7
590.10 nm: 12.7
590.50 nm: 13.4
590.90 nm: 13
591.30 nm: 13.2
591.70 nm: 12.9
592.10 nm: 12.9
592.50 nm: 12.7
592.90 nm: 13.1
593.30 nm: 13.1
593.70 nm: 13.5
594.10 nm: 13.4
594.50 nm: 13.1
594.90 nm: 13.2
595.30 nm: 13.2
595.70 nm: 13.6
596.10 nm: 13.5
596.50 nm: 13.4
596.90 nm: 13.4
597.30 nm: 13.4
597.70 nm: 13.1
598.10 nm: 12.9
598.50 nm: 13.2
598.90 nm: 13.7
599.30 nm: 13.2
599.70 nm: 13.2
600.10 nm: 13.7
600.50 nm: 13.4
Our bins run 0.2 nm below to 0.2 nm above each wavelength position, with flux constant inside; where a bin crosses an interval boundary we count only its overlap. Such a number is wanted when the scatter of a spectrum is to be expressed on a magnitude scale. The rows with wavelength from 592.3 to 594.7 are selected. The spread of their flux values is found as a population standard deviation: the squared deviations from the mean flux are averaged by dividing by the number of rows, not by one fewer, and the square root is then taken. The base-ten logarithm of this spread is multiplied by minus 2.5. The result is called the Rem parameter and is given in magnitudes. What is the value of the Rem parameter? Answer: 1.5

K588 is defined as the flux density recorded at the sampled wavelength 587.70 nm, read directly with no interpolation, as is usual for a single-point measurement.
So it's 13.1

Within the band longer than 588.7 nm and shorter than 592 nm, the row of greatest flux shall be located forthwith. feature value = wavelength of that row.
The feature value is 590.50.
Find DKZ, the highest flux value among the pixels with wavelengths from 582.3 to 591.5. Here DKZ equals 14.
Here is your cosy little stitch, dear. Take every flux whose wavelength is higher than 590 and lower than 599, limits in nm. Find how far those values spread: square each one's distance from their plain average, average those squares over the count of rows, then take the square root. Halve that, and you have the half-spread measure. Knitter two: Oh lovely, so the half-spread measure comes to 0.13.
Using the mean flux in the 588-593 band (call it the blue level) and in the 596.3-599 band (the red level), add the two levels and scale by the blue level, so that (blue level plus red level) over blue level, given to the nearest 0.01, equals 2.05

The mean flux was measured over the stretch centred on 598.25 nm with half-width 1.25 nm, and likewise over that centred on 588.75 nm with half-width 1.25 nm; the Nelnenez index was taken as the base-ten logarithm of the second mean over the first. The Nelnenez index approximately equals -0.033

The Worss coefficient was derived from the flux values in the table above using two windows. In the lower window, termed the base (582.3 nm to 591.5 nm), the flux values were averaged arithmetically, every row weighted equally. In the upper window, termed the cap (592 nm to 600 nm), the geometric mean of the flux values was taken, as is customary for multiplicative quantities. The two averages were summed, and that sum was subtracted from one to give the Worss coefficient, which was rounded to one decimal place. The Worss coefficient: -25.3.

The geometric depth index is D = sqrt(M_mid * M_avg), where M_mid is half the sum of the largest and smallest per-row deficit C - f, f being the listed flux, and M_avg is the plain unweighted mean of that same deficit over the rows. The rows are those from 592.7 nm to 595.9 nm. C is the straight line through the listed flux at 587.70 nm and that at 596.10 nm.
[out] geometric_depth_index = 0.12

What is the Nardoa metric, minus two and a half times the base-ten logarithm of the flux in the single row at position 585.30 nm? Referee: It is -2.81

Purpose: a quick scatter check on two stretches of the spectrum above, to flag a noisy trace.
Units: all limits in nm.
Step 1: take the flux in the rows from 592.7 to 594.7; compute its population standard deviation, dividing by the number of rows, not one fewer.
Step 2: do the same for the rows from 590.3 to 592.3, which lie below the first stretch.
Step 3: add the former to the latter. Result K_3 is 0.37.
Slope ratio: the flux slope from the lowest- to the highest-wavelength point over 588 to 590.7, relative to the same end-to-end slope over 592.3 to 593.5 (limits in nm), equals 0.3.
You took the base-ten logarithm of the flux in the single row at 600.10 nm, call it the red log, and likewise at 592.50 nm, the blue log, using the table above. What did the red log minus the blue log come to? 0.033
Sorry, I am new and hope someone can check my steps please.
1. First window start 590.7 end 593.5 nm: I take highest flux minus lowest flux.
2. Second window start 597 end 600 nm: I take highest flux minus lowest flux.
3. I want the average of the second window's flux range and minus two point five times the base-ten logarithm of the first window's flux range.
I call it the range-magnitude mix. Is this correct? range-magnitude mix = 0.78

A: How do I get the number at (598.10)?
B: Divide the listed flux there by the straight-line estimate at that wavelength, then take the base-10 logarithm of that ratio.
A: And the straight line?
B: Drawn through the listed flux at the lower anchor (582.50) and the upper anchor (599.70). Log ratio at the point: -0.012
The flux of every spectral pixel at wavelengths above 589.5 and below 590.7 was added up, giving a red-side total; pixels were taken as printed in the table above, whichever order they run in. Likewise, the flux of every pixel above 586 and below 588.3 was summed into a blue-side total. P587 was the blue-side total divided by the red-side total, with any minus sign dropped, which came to 2.1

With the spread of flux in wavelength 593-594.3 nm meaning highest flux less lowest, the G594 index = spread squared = 0.16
